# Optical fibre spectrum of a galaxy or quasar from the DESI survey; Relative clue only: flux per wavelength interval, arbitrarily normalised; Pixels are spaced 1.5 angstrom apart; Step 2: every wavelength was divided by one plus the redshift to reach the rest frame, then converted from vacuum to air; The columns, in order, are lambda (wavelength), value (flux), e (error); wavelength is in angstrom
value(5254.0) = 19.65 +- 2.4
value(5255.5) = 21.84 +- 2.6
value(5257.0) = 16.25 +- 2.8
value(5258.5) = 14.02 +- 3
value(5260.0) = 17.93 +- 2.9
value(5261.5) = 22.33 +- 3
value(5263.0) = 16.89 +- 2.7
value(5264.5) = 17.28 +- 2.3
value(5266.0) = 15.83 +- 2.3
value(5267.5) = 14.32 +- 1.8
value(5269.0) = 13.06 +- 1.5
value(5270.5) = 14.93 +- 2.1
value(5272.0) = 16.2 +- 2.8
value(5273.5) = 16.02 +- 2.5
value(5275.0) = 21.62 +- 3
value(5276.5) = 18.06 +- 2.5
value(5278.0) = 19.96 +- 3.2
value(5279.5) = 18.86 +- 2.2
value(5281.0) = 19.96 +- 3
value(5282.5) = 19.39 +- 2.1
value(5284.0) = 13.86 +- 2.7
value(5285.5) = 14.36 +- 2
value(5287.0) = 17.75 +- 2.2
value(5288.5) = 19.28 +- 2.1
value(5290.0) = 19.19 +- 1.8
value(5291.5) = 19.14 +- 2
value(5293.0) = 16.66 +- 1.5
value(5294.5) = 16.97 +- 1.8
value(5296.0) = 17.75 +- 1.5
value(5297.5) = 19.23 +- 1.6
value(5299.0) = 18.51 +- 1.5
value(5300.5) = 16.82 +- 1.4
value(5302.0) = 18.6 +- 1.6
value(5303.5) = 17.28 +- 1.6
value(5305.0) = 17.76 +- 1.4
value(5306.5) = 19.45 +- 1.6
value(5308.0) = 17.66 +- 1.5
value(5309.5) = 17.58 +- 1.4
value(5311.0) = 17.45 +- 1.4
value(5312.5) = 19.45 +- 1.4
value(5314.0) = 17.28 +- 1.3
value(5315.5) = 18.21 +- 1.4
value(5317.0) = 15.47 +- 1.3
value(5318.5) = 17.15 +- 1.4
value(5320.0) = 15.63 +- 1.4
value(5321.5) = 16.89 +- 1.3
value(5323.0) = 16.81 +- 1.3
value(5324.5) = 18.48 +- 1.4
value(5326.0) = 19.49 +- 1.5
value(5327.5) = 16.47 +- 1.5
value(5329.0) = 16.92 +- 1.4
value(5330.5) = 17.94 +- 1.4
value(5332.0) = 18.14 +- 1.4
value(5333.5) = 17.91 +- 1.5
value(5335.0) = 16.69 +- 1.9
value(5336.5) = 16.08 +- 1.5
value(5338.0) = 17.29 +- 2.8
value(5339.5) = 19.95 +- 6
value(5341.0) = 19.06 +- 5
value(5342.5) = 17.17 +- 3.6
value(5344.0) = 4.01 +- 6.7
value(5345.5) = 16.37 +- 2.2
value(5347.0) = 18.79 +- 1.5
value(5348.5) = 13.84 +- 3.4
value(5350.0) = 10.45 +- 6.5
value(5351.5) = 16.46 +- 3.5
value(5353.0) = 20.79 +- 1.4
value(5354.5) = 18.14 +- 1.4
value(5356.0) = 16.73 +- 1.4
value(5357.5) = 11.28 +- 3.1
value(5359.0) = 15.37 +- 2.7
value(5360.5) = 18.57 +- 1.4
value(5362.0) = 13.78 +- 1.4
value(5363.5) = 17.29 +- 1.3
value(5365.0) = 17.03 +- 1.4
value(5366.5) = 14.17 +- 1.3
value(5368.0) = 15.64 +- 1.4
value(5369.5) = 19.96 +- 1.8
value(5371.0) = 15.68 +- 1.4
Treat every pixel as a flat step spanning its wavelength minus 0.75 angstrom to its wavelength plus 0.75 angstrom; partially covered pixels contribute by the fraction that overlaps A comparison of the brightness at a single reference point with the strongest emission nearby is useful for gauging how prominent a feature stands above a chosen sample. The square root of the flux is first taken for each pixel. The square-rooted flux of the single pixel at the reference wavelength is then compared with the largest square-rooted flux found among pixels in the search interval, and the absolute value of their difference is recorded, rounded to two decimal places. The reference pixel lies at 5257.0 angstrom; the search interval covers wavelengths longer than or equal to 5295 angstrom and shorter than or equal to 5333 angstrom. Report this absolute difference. 0.38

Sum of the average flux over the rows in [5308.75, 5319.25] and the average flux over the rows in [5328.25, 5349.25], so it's 34.0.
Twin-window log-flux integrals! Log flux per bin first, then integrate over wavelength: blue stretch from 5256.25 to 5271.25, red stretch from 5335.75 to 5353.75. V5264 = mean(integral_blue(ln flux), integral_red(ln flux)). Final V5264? 45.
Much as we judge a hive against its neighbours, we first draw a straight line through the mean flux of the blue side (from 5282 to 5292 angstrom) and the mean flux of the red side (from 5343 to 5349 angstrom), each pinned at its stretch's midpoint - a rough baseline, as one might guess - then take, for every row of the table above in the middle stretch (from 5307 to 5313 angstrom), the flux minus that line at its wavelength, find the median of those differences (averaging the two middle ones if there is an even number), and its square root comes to 1.28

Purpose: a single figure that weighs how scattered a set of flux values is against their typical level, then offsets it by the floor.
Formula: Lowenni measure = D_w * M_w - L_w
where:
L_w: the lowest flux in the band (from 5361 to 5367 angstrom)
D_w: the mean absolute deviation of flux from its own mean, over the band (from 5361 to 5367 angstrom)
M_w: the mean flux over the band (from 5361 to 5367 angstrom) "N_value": 11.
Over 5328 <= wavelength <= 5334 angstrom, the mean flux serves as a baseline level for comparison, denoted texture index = 17.7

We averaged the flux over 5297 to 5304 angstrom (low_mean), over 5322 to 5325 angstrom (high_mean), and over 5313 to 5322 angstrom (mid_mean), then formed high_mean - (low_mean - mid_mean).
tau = 16.3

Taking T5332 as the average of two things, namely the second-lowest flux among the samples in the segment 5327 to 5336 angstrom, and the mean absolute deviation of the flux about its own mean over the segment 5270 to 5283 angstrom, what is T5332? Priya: 9.2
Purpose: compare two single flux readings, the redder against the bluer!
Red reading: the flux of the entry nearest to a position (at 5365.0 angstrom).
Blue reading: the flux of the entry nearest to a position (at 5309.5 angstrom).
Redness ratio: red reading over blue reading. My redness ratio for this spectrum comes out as 0.97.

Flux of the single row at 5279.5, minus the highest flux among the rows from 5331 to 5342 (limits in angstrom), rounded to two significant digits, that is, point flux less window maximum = -1.1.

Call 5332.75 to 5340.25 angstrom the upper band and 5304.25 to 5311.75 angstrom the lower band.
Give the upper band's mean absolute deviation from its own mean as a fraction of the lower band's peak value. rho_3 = 0.06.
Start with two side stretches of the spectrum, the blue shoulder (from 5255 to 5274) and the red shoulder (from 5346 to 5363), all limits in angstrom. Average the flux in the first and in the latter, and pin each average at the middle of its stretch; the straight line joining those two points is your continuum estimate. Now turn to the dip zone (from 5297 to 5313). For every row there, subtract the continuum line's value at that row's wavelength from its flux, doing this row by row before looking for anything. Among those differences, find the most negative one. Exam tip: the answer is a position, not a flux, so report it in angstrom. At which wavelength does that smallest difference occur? 5300.5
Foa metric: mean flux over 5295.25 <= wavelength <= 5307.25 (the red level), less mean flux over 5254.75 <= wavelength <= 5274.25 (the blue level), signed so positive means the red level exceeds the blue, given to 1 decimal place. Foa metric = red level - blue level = 1.5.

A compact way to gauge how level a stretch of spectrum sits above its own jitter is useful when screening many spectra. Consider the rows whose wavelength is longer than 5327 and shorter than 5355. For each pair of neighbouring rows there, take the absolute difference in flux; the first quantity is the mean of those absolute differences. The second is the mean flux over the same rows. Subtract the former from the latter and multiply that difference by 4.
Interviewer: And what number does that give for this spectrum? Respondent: 52.5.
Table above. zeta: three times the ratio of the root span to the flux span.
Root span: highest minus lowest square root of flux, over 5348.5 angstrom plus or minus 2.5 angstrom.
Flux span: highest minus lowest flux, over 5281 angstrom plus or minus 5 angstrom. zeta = 0.5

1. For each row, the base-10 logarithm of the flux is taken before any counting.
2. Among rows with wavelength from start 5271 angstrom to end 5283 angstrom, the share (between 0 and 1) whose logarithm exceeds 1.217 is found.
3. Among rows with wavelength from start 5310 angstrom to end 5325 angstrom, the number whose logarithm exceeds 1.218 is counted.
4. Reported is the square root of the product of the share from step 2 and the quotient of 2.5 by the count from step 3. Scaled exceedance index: 0.48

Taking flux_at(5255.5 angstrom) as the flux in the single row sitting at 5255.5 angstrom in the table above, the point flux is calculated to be 21.84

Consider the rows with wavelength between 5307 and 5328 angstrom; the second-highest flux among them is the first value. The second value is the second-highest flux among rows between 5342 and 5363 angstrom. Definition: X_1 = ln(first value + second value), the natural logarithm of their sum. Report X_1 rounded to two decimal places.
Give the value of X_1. 3.64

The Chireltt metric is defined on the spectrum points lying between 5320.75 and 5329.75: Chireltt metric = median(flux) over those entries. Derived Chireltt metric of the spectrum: 16.9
